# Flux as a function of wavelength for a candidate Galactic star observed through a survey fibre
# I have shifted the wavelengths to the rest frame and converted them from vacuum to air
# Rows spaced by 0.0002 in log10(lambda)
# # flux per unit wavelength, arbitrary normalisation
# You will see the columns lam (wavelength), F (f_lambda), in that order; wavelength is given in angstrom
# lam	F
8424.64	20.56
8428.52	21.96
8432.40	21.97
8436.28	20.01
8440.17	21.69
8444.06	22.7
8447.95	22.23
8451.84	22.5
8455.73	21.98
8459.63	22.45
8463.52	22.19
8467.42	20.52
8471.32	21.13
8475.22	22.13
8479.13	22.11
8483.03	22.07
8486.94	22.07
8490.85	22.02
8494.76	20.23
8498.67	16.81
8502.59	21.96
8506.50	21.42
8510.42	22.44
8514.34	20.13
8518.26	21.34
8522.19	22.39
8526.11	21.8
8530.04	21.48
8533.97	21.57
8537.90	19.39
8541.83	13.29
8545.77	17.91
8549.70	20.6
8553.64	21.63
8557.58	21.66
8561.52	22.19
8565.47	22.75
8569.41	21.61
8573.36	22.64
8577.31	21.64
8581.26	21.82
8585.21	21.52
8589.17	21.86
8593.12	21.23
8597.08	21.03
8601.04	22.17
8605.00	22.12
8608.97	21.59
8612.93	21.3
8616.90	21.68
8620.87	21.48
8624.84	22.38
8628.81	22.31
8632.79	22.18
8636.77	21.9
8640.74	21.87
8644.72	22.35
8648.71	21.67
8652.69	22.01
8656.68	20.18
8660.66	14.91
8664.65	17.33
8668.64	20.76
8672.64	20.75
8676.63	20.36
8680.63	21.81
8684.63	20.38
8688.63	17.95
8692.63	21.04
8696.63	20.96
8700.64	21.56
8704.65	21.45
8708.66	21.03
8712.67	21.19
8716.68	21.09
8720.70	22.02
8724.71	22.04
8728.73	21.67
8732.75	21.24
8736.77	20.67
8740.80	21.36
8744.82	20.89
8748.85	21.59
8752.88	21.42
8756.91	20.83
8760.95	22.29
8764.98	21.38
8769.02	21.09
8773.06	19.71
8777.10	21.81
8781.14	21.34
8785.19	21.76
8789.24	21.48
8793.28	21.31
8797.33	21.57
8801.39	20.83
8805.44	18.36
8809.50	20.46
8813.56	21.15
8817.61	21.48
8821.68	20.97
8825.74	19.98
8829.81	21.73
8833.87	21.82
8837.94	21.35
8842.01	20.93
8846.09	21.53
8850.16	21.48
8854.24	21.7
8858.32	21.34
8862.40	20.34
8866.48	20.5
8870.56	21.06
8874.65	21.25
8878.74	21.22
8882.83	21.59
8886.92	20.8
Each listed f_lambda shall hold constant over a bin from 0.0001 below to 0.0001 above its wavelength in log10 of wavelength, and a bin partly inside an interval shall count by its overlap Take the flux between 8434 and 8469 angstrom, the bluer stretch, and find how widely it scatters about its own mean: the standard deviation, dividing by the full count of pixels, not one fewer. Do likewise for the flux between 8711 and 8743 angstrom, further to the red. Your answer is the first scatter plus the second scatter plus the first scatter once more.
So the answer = 2.2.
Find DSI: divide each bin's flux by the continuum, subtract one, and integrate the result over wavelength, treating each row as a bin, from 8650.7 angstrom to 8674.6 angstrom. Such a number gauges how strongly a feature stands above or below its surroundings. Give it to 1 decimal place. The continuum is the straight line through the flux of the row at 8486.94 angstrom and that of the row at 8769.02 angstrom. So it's -2.4 angstrom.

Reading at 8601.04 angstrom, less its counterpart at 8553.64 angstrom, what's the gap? 1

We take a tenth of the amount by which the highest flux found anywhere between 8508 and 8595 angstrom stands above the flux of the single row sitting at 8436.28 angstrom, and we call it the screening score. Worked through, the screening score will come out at 0.27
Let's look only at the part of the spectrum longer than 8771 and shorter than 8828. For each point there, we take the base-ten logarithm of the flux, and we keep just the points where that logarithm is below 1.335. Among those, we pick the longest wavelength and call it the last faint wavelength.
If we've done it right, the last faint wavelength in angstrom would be 8825.74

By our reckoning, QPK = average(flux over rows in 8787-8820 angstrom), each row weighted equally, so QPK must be 20.8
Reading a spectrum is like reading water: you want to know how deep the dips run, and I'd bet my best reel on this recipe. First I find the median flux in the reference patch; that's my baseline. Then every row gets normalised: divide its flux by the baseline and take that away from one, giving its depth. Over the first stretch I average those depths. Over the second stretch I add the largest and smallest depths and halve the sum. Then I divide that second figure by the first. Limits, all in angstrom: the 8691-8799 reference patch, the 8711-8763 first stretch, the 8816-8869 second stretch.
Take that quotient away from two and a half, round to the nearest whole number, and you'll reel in 12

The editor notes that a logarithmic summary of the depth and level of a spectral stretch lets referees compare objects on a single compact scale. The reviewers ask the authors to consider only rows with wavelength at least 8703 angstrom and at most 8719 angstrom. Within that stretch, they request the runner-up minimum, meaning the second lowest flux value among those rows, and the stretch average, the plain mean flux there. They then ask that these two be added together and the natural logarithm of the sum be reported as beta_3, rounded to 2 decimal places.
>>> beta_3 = 3.74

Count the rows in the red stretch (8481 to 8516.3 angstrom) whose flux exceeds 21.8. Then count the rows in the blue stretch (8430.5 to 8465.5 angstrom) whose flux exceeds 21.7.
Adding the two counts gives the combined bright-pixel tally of 12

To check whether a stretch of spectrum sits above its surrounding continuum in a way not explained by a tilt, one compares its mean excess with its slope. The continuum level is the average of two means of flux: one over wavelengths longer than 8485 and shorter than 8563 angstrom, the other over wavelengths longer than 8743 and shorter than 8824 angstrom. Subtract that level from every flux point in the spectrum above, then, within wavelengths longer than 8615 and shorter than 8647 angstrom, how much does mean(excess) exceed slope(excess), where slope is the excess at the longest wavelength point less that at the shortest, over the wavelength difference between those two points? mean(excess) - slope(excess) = 1.1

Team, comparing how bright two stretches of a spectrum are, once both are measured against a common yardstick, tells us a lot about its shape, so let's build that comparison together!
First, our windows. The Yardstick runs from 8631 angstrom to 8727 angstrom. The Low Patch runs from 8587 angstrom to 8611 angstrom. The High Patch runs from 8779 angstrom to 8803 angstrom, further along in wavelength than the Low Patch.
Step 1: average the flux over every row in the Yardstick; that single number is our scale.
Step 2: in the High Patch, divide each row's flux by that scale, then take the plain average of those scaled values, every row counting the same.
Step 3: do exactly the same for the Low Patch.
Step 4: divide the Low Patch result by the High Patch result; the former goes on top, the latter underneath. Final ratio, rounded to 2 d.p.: 1.01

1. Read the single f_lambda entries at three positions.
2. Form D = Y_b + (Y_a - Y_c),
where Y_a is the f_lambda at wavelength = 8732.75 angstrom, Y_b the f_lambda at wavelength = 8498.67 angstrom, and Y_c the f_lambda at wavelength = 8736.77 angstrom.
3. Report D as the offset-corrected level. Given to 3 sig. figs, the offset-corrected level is 17.4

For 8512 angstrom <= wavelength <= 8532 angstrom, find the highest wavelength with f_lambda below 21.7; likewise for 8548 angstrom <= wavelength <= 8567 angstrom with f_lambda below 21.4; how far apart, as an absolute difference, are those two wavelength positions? 19.7 angstrom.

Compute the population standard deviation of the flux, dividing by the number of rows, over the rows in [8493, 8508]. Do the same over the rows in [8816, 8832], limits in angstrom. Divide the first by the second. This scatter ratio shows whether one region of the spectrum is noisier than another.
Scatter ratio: 3.0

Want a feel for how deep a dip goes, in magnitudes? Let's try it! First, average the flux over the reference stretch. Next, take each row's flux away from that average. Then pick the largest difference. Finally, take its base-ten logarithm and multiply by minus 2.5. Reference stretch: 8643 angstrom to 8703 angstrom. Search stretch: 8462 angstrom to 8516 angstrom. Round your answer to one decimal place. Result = -1.3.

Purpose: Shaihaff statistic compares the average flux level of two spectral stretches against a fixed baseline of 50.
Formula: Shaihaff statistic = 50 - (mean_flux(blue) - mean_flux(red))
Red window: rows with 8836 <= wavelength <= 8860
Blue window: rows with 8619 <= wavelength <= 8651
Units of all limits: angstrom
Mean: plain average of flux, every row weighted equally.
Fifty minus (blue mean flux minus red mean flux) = 49.4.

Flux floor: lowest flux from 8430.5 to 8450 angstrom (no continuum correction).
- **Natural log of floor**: 3.00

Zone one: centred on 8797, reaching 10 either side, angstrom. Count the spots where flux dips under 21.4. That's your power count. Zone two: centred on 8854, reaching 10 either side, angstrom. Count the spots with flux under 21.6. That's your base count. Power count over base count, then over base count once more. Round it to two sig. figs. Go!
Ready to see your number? 0.19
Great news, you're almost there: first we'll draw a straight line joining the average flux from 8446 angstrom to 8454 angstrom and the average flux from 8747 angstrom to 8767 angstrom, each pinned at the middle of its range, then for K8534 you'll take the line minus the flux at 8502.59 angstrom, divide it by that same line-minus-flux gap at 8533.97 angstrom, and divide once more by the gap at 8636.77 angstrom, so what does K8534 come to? -8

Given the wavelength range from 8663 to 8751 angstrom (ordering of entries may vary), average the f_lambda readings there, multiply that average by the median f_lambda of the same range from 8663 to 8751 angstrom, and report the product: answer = 440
